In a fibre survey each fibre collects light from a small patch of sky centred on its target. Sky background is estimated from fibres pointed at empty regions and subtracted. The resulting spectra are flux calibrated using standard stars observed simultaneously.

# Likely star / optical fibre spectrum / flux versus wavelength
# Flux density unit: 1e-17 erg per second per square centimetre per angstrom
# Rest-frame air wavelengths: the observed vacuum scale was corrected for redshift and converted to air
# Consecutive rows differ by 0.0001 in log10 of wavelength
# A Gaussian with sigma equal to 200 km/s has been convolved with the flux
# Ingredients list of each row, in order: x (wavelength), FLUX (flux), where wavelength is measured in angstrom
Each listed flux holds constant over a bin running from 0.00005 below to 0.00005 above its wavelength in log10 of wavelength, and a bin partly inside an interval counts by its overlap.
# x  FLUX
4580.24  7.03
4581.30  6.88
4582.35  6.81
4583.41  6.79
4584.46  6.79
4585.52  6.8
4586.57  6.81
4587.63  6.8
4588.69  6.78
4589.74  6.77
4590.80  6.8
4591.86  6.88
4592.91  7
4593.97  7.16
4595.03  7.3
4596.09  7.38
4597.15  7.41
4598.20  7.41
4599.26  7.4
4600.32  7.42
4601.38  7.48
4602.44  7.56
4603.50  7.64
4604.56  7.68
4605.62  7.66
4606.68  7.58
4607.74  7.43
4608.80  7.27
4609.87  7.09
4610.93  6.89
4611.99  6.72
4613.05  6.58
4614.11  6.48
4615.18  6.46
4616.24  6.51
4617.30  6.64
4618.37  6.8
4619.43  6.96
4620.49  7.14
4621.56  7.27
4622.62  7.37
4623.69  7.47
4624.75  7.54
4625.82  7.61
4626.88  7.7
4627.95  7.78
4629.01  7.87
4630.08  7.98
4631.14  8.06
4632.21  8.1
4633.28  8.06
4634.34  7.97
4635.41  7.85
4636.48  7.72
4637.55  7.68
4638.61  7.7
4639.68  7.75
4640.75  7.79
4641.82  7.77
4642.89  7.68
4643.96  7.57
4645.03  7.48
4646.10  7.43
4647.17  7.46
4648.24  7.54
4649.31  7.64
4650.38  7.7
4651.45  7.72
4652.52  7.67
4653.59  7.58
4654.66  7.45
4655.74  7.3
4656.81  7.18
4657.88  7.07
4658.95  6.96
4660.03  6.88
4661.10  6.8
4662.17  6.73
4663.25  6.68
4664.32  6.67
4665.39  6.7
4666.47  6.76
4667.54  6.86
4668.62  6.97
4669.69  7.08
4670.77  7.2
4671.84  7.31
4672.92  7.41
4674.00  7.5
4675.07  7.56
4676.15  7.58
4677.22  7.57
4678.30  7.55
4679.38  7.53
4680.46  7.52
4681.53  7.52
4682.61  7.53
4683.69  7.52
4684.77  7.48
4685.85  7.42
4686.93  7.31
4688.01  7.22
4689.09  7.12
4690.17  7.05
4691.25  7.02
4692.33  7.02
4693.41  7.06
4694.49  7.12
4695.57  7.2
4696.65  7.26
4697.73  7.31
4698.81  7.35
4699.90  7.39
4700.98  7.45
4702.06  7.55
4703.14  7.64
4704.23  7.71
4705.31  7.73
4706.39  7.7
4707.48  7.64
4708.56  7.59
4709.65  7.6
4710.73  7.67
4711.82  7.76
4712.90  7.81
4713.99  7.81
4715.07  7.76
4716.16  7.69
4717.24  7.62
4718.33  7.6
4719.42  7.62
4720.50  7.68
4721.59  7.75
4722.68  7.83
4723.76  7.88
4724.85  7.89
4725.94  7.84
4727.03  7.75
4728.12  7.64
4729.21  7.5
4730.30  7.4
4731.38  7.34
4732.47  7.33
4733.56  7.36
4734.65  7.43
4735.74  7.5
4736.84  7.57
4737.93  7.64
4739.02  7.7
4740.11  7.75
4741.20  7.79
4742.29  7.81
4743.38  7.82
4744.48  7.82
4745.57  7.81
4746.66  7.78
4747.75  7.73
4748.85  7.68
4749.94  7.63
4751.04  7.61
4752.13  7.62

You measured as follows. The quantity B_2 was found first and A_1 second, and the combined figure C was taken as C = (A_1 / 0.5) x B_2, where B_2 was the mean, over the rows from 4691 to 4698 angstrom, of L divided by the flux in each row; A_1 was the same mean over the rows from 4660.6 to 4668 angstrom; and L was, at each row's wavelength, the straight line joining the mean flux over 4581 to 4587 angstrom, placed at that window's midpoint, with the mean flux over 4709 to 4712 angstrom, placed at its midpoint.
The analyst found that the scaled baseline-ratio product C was 2.31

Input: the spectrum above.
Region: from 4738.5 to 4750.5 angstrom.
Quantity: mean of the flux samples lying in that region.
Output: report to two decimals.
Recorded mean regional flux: 7.76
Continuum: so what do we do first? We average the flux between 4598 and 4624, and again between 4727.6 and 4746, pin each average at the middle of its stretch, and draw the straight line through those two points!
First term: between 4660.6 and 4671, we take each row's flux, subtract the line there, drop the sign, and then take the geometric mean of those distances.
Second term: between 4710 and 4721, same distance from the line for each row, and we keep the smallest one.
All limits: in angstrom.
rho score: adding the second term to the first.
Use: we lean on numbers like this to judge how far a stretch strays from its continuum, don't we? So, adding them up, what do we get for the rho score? 0.53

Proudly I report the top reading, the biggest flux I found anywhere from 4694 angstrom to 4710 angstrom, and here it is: 7.73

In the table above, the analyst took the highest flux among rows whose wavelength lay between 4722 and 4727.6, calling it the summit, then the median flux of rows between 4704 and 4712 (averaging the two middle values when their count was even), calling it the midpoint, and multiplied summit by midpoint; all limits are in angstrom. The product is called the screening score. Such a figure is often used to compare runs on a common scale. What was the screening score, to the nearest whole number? 61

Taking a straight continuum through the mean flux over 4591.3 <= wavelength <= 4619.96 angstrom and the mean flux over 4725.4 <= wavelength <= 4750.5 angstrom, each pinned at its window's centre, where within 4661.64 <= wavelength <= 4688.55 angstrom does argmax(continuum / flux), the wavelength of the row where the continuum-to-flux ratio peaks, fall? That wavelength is 4664.32 angstrom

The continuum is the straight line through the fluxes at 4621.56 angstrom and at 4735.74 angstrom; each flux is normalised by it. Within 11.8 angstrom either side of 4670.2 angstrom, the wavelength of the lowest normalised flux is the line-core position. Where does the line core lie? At 4664.32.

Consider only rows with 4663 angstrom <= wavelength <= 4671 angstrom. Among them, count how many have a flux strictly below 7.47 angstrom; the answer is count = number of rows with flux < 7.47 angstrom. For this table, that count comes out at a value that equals 8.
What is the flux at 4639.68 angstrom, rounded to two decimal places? 7.75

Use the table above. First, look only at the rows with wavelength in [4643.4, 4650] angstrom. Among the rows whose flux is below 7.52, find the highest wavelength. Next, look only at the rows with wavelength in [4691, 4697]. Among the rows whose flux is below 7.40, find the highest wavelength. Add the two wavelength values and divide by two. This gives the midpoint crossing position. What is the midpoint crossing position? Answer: 4671.9 angstrom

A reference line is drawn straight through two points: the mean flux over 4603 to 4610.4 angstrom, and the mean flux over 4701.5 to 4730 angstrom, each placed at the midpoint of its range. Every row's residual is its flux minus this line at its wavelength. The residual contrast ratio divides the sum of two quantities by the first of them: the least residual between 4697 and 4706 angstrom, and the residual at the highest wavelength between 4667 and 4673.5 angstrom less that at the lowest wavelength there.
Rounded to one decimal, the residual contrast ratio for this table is -0.5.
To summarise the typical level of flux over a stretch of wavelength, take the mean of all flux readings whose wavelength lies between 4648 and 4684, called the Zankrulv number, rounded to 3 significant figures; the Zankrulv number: 7.27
